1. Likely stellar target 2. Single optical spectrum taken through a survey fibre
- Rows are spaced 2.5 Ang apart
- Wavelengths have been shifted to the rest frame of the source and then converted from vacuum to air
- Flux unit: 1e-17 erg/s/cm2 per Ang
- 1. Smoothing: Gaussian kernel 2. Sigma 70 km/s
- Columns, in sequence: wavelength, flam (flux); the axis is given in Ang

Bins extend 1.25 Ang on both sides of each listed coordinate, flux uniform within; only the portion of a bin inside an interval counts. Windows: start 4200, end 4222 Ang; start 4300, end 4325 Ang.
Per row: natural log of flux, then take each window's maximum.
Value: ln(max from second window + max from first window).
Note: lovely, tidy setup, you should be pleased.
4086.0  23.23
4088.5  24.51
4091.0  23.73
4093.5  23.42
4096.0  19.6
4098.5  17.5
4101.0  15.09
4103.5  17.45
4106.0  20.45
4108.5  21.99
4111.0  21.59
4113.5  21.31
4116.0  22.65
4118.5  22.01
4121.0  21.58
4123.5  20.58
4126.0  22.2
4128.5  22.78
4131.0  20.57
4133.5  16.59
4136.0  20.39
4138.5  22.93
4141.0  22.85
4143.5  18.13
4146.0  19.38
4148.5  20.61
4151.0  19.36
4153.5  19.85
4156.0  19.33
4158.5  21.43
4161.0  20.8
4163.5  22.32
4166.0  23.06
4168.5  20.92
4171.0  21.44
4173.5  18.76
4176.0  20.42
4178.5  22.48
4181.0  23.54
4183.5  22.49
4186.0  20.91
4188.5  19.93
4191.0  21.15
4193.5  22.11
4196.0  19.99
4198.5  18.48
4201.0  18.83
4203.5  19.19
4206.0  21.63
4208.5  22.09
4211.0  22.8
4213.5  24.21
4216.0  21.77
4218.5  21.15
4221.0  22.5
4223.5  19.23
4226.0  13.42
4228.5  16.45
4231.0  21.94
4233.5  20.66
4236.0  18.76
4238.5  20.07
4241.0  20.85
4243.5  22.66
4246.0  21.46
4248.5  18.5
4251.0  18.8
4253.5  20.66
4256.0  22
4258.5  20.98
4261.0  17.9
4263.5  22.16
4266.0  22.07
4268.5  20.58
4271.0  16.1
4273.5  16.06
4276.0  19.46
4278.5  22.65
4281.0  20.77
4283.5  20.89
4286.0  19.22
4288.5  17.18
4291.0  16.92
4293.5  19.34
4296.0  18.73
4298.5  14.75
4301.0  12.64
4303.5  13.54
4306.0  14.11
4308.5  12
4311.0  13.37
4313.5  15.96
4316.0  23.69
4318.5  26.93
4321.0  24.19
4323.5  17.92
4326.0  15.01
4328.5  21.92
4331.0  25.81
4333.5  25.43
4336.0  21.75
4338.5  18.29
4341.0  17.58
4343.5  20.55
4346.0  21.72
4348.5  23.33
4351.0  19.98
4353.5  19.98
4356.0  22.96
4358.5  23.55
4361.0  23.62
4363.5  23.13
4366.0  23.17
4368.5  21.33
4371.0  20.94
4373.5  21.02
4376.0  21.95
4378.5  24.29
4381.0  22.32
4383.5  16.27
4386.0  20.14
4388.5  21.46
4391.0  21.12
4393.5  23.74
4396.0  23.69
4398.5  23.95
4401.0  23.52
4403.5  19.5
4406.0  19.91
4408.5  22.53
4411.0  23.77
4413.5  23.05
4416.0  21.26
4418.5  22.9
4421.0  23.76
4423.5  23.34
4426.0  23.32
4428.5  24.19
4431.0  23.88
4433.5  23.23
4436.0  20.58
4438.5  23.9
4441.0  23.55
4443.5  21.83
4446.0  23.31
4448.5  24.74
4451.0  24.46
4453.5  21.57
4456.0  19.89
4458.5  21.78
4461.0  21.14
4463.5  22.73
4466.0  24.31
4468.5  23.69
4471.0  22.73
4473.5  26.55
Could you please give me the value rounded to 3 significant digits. 1.87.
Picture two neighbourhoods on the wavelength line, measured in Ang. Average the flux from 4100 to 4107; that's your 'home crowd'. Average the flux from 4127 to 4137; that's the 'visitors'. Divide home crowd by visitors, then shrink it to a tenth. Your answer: 0.088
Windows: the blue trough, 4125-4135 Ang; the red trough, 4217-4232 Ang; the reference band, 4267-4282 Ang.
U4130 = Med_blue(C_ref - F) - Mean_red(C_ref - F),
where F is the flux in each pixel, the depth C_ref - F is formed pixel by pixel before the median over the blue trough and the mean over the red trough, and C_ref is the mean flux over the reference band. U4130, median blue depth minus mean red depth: -2.3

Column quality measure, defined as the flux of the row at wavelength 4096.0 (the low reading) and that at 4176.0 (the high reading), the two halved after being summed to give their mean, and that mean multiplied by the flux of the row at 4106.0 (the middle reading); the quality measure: 409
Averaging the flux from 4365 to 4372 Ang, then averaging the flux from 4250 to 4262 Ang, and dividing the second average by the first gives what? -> 0.92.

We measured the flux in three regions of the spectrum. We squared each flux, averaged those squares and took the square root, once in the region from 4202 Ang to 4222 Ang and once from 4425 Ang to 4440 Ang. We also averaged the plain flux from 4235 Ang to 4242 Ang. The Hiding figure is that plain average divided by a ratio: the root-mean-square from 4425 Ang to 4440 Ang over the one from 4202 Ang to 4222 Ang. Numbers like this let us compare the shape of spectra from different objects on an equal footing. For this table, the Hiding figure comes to 18.8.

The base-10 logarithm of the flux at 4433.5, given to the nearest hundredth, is 1.37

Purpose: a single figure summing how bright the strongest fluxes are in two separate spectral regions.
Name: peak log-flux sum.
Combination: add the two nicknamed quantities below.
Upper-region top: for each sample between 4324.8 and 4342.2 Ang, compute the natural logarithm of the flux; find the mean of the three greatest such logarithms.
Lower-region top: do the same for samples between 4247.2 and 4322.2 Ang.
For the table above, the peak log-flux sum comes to 6.41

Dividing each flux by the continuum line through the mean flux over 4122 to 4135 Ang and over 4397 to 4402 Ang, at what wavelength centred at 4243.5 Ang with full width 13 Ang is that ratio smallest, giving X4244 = 4248.5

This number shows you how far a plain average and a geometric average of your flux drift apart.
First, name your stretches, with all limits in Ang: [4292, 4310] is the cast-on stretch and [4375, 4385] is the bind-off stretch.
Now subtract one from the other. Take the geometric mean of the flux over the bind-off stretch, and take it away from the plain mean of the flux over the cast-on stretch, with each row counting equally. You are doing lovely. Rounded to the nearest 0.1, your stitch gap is -6.0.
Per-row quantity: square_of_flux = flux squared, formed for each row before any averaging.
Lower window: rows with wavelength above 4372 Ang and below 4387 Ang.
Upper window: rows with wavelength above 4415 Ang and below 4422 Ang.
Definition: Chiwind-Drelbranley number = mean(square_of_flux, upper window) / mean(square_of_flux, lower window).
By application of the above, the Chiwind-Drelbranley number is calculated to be 1.15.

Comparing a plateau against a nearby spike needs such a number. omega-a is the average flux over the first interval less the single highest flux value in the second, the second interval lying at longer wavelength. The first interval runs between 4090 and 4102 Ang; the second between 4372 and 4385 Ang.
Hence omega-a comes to -4.4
